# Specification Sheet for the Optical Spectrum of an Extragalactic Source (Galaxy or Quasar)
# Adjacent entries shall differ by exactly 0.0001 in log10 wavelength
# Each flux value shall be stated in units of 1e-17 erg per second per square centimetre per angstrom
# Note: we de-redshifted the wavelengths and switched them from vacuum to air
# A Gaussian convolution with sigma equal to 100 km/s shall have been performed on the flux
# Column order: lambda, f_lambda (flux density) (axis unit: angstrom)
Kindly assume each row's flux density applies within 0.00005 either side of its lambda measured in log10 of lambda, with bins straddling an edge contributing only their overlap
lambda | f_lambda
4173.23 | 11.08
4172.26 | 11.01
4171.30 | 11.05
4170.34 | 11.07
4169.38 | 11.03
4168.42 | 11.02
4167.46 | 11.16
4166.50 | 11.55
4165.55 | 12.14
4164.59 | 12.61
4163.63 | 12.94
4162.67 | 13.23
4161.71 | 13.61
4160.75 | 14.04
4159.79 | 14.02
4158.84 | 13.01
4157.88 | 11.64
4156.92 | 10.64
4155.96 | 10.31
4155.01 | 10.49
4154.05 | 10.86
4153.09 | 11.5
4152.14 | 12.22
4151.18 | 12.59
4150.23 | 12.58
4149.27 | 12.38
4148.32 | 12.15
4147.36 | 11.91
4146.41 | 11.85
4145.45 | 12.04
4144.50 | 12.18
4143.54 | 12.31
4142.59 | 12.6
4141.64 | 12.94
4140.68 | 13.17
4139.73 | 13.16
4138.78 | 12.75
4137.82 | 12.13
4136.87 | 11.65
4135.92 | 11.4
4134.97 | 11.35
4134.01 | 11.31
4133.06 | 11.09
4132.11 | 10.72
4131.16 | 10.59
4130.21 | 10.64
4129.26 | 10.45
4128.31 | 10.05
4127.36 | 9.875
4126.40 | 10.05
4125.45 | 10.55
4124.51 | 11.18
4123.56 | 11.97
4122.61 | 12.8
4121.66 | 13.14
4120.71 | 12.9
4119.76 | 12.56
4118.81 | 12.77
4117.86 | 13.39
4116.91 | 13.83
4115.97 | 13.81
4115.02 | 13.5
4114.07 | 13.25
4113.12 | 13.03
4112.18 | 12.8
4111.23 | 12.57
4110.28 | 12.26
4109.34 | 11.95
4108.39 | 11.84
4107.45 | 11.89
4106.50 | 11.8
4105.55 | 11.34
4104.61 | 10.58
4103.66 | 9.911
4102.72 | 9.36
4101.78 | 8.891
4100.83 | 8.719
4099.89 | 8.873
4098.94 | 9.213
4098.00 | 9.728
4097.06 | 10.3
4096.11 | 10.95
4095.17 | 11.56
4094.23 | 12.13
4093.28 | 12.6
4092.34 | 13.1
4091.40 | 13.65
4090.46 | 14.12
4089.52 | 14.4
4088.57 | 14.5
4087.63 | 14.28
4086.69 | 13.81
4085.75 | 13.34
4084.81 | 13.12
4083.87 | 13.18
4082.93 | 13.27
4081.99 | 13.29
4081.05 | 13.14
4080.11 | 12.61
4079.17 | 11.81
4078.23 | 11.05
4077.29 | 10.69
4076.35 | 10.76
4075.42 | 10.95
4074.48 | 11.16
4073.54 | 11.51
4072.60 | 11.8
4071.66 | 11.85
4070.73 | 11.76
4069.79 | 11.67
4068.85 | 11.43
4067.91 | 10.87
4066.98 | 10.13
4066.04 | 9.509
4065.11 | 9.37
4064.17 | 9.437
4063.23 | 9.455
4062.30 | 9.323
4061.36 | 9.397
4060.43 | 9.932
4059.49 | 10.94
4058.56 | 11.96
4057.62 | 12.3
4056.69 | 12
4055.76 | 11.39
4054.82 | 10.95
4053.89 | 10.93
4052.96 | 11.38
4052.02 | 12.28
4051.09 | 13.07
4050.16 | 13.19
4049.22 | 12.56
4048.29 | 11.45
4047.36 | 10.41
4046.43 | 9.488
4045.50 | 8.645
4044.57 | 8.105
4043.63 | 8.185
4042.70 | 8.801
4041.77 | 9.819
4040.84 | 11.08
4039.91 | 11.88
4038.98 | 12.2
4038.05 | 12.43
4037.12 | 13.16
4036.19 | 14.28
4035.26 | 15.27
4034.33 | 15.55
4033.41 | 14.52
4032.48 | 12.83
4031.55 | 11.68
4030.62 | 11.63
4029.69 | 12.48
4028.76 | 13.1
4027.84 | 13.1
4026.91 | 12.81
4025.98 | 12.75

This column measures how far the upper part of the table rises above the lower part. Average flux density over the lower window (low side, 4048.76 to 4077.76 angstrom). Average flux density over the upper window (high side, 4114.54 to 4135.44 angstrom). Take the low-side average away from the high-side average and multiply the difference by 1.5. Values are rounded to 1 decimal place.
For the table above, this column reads 1.0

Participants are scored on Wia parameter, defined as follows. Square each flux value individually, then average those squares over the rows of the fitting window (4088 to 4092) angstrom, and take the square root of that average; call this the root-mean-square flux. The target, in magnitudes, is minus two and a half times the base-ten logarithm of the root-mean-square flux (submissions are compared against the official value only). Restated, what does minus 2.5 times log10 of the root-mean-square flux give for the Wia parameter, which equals -2.88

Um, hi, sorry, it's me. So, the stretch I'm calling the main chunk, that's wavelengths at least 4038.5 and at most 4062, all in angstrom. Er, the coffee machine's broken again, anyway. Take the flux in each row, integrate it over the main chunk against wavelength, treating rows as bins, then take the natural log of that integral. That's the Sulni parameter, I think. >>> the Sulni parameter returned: 5.5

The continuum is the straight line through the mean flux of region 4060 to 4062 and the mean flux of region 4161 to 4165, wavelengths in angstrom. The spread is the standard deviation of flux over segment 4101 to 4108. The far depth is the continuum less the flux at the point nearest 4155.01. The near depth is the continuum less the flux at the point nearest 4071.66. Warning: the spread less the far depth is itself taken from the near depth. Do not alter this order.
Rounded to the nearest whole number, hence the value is -1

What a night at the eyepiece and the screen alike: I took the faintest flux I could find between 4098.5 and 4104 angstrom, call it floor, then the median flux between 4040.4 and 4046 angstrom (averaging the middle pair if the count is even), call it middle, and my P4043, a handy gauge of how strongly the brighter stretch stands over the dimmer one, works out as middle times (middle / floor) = 9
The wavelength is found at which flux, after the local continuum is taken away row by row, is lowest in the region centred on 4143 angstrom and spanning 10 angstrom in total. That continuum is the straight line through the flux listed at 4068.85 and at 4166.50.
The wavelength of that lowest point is 4146.41 angstrom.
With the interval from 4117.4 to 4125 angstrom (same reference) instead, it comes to 4124.51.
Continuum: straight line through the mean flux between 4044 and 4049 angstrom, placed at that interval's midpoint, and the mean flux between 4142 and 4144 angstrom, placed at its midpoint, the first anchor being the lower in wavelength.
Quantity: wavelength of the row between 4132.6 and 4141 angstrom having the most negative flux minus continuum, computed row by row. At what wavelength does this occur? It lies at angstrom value 4133.06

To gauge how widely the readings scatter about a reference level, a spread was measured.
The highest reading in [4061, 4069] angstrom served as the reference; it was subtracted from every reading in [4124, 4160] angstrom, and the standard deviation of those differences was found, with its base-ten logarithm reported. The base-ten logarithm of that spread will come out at 0.01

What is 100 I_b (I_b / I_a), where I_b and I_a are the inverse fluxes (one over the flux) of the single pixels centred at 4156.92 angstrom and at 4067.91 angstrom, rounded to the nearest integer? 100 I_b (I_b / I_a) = 10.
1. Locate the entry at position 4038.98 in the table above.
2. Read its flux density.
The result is 12.2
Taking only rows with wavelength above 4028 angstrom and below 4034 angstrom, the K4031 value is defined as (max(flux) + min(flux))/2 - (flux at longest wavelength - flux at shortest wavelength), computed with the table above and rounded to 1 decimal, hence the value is 11.7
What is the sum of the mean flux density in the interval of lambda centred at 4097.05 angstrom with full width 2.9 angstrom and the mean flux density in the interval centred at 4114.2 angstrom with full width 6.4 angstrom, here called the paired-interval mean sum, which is 23.6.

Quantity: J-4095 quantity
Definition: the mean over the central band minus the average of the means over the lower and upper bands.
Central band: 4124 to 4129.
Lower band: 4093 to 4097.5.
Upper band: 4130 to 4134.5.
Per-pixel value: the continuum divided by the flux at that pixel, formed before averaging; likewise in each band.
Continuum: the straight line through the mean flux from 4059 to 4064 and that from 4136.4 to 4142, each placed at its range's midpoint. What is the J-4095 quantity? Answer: 0.13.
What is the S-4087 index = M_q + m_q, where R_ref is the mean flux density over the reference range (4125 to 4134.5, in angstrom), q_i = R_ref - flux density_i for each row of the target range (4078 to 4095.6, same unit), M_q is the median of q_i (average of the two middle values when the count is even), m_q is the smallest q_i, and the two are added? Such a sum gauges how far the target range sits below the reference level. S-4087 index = -6.6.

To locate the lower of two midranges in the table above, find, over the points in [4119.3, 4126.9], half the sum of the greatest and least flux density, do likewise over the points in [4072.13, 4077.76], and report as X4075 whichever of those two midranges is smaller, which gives 11.2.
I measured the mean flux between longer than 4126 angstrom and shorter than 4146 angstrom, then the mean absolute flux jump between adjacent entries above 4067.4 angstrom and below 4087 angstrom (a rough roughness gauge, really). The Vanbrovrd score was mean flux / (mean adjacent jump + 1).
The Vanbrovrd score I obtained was 9.0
